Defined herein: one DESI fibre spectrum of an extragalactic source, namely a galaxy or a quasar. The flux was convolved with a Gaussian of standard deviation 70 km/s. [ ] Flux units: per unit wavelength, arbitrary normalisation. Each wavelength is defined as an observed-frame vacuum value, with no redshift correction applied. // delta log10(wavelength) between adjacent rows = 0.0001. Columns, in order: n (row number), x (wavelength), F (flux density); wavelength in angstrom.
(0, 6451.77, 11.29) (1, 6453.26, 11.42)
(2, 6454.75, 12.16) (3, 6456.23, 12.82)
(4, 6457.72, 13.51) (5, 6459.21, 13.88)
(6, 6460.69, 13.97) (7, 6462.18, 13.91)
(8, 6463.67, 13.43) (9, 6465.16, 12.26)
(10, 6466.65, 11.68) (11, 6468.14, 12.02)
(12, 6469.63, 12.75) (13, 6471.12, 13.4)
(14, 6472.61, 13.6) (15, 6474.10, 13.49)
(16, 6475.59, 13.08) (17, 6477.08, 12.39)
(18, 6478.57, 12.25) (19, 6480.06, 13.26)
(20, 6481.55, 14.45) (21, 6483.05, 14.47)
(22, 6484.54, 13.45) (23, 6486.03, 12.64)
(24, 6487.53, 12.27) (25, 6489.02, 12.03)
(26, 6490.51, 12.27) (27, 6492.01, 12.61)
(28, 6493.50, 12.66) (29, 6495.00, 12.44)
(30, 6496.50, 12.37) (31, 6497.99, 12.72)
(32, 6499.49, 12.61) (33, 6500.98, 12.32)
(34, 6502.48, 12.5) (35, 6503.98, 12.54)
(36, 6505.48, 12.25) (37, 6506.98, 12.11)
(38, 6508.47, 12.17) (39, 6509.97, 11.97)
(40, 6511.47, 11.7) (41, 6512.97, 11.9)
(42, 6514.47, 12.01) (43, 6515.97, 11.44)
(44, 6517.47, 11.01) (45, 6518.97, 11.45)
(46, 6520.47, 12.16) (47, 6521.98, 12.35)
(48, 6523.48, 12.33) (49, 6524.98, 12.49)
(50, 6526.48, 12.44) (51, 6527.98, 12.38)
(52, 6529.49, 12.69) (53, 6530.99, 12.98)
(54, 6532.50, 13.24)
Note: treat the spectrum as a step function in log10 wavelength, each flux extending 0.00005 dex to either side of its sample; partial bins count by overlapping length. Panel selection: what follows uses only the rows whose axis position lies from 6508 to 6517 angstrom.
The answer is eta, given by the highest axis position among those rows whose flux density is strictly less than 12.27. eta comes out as 6515.97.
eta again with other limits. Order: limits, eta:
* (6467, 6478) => 6468.14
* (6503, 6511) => 6509.97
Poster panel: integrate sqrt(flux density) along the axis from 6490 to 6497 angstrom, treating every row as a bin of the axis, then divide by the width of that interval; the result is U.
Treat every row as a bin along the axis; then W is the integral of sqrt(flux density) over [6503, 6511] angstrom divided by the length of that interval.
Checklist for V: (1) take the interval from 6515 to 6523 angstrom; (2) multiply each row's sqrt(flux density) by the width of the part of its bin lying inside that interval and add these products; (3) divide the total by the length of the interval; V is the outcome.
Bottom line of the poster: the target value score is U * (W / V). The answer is 3.6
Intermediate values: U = 3.53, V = 3.42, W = 3.49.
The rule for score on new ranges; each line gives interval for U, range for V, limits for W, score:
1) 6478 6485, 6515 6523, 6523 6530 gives 3.8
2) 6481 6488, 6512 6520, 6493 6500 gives 3.8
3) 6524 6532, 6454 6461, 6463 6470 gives 3.4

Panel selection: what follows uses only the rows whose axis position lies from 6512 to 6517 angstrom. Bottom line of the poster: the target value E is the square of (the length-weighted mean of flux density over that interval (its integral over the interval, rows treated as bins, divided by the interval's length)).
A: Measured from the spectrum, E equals 138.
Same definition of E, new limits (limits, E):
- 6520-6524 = 150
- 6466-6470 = 146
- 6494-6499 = 156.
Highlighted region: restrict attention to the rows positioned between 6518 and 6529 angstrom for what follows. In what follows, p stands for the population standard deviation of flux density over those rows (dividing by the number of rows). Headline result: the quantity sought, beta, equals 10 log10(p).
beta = -5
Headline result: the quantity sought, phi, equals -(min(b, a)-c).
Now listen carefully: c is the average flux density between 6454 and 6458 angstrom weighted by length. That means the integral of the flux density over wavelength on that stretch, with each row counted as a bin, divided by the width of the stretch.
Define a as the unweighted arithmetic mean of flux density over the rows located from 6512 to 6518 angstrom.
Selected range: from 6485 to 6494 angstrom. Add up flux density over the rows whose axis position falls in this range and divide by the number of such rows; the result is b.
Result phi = 1.16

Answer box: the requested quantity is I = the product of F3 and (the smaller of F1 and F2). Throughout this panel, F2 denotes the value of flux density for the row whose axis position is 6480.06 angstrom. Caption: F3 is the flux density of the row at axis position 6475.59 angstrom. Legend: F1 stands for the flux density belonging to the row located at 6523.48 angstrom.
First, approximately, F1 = 12.33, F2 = 13.26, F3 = 13.08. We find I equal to 161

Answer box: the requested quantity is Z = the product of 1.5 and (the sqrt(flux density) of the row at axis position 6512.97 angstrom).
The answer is 5.17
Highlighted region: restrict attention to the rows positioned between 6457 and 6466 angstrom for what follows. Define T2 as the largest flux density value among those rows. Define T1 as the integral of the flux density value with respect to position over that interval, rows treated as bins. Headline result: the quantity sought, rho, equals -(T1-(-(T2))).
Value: -135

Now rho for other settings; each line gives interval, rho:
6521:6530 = -125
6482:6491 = -131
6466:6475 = -129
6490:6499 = -125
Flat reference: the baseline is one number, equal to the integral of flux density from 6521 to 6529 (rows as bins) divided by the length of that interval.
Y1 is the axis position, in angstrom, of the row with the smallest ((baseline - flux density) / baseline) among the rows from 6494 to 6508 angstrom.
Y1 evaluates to 6497.99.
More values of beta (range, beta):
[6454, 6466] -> -2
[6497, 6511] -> -6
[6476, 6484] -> 0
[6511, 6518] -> -4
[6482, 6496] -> -1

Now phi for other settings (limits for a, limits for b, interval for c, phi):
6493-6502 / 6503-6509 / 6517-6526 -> -0.26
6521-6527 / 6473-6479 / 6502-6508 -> -0.06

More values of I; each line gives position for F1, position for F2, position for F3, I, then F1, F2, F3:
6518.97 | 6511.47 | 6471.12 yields 153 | 11.45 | 11.7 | 13.4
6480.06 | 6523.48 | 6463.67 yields 166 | 13.26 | 12.33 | 13.43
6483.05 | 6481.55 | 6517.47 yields 159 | 14.47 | 14.45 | 11.01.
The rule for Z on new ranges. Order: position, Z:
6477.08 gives 5.28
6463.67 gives 5.50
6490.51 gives 5.25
